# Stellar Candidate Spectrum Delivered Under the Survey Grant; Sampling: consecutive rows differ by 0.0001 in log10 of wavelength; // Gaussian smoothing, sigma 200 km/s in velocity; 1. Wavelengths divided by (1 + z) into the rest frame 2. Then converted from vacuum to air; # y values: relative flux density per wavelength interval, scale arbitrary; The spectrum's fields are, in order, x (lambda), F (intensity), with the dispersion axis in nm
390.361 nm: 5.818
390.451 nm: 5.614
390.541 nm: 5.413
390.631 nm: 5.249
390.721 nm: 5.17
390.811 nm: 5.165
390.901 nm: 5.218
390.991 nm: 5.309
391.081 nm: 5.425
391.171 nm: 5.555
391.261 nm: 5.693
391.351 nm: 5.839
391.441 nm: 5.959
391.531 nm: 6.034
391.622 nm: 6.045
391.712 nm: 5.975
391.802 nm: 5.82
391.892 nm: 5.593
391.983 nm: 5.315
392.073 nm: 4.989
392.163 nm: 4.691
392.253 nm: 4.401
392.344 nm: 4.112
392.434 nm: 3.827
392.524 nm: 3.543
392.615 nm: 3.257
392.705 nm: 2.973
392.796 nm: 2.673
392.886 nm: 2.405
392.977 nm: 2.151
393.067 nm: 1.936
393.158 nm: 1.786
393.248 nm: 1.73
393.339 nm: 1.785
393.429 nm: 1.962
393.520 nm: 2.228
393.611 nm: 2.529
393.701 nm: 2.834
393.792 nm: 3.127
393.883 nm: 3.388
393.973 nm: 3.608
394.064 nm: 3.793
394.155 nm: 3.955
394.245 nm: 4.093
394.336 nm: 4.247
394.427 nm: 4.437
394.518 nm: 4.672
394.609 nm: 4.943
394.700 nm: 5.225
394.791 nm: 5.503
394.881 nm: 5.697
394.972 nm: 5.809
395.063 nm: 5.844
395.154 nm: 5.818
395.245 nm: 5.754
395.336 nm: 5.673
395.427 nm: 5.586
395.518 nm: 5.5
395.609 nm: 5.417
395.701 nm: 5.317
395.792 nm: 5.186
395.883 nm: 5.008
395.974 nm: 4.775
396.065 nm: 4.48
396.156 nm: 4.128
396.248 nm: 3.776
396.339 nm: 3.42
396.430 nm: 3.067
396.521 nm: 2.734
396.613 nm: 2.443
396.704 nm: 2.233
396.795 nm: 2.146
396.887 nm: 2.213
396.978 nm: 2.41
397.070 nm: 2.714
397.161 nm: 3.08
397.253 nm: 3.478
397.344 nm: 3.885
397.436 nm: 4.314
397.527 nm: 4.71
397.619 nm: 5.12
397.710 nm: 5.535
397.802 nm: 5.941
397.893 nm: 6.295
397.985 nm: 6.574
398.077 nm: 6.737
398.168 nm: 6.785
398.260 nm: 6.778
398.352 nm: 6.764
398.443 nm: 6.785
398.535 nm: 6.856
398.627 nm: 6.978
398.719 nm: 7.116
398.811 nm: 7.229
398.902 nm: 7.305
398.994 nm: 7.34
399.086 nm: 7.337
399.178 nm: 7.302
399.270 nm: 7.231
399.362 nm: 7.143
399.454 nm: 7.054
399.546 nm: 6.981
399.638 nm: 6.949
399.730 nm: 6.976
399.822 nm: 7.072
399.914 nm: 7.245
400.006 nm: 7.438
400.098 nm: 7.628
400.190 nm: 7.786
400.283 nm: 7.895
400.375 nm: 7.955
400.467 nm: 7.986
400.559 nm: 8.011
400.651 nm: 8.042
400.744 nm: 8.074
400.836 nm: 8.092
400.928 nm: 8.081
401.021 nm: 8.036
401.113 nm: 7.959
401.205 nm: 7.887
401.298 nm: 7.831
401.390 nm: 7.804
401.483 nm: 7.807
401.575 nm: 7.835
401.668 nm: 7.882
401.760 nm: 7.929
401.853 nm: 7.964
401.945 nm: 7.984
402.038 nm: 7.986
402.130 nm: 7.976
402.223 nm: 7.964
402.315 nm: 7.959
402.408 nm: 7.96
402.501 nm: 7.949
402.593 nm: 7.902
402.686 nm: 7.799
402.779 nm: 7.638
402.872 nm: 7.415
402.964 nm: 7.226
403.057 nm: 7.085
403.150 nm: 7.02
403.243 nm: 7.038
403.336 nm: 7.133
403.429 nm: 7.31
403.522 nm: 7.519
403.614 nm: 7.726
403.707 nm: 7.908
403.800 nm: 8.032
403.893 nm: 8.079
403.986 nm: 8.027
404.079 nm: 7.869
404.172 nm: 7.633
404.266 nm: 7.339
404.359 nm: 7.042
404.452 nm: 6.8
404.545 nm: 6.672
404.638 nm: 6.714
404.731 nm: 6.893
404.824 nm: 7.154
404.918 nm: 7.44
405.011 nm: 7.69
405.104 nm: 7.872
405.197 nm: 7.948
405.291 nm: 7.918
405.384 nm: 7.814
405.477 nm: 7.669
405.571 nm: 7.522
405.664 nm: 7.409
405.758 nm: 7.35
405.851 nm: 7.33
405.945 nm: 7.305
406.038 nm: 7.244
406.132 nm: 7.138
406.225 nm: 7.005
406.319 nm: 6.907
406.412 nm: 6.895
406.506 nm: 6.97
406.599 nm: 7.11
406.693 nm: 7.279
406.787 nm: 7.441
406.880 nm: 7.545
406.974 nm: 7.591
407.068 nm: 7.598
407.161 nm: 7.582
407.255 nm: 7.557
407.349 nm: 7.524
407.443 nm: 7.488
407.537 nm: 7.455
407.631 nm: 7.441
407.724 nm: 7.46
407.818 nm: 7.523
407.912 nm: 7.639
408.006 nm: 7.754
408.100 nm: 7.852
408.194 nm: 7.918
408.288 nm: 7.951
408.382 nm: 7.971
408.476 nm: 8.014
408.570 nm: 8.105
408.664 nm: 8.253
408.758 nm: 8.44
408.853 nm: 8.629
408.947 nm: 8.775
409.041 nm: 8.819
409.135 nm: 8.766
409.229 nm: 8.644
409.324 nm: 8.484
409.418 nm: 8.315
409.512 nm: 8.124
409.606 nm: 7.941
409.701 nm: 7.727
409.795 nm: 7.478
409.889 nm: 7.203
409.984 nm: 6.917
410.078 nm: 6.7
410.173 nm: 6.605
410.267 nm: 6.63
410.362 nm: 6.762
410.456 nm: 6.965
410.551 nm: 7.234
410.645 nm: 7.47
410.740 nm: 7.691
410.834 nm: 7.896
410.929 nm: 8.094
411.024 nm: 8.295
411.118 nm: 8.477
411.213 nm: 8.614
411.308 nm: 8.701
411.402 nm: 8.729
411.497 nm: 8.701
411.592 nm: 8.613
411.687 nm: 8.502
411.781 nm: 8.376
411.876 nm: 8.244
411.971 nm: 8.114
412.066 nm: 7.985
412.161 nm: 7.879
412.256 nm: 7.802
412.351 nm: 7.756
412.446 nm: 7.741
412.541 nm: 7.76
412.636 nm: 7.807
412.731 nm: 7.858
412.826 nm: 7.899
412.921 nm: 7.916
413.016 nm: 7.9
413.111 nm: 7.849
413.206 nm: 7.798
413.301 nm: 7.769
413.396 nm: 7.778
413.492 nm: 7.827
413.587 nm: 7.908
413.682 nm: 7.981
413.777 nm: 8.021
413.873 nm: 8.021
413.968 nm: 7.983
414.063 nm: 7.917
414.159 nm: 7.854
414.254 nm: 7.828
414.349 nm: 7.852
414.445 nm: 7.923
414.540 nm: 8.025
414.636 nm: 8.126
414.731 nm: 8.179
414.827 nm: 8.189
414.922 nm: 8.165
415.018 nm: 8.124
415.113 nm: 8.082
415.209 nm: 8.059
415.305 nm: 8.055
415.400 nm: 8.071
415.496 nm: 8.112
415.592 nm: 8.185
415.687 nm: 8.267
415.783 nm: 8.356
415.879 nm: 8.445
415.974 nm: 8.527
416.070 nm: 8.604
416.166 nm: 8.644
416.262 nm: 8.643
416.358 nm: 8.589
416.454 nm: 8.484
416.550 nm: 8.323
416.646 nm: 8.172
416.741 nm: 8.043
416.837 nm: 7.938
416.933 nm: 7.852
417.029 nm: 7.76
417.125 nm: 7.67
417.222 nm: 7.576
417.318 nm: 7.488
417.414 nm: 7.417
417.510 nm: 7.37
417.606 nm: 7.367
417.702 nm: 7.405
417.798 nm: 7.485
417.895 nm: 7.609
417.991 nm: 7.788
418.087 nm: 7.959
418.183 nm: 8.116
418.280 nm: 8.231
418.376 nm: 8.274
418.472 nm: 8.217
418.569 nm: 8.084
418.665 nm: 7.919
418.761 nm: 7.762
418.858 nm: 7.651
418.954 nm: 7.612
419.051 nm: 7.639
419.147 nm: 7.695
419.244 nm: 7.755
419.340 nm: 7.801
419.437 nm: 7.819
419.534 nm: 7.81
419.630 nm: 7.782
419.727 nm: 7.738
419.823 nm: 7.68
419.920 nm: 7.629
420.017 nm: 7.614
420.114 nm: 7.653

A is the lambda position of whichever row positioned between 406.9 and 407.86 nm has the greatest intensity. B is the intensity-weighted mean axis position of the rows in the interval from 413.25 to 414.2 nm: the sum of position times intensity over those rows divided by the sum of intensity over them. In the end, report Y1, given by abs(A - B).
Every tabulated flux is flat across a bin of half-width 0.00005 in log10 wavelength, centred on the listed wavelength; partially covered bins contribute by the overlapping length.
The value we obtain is 6.66 nm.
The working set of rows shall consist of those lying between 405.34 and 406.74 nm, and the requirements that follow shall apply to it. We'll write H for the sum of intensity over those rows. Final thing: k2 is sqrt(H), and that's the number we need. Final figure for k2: 10.44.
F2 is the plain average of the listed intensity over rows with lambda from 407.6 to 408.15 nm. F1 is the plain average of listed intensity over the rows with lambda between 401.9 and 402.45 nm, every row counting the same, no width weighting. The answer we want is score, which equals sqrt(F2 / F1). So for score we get 0.98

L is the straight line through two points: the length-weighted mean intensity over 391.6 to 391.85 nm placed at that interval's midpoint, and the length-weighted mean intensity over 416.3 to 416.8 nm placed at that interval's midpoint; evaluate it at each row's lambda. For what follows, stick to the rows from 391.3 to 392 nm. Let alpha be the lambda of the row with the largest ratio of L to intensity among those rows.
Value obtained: 391.983 nm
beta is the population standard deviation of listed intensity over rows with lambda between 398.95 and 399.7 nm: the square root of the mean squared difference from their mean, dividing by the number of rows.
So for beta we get 0.15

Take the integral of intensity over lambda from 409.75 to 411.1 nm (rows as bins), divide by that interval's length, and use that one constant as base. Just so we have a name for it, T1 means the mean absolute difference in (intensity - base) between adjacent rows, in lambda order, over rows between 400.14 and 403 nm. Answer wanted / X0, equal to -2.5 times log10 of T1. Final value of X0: 3.2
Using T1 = 0.05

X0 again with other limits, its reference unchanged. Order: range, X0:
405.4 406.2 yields 2.8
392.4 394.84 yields 1.6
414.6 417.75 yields 3.0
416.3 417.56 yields 2.5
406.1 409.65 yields 2.6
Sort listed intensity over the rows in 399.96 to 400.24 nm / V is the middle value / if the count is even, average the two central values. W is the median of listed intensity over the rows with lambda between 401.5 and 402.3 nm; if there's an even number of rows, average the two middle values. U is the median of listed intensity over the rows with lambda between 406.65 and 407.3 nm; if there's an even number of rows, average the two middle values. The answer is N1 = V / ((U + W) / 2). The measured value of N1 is 1.0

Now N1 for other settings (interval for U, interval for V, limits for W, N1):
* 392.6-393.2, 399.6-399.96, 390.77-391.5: 1.8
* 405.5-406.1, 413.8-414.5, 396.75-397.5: 1.5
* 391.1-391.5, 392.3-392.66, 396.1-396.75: 0.8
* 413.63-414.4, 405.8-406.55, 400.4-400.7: 0.9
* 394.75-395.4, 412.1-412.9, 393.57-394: 1.8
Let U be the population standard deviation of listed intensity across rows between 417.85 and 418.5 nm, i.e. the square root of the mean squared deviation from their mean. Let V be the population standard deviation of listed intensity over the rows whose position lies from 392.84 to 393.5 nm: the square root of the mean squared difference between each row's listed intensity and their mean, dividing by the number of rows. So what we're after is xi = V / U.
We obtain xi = 1.0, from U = 0.23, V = 0.22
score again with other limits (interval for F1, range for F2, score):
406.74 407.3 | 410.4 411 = 1.00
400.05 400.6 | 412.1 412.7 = 0.99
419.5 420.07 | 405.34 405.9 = 0.99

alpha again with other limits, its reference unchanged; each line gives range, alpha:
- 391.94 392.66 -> 392.615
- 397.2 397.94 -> 397.253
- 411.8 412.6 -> 412.446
